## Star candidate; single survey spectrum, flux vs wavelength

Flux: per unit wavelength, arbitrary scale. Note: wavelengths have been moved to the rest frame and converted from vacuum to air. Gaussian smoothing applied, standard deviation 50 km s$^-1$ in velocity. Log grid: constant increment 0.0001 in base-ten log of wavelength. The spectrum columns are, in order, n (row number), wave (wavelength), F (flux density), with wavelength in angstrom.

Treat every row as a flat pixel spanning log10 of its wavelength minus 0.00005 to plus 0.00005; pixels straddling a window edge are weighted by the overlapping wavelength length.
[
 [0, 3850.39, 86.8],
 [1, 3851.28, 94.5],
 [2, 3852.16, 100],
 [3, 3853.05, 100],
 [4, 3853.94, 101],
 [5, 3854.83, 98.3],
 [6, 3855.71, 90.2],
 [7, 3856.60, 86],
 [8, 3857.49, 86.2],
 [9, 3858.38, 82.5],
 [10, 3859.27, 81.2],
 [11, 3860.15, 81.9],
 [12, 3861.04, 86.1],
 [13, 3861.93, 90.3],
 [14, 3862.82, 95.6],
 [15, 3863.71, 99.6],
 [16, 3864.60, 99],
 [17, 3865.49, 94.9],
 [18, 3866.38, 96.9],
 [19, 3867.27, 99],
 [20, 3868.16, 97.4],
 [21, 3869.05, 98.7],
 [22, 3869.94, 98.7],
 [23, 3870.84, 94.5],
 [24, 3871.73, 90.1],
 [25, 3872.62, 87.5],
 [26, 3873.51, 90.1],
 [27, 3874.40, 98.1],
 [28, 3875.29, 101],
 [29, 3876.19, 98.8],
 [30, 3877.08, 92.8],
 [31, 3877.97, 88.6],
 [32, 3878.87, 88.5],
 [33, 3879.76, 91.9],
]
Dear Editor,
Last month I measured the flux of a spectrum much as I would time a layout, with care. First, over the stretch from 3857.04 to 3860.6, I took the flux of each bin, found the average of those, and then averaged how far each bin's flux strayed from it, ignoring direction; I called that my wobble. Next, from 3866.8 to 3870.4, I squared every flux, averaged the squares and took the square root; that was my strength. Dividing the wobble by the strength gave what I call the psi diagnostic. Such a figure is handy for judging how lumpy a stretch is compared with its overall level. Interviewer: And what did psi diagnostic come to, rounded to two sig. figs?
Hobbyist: 0.017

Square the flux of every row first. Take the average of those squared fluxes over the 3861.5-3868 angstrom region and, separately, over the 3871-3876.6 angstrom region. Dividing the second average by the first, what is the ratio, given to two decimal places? 0.96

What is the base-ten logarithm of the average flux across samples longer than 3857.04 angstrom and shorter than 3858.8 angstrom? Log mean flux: 1.93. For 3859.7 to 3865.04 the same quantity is 1.96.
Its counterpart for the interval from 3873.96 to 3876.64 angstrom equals 2.00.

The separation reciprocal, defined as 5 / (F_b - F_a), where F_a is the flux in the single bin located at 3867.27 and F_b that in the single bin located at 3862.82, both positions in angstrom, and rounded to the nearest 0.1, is -1.5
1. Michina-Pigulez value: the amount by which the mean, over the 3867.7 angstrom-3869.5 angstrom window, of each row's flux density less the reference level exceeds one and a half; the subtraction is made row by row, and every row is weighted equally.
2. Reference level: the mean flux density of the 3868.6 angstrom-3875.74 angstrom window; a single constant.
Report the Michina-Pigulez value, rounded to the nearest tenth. 1.7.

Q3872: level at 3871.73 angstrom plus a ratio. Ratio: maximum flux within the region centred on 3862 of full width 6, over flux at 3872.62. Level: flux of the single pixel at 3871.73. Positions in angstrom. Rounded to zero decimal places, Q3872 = 91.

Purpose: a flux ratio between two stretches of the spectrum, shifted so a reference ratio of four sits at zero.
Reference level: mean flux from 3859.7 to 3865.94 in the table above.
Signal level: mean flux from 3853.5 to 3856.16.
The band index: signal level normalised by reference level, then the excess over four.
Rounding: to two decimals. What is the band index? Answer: -2.96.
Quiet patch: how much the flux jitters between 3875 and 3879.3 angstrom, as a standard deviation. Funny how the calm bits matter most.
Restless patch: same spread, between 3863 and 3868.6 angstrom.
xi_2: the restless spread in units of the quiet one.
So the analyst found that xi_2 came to 0.31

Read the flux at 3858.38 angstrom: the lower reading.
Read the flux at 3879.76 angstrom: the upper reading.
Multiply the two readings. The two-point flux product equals 7582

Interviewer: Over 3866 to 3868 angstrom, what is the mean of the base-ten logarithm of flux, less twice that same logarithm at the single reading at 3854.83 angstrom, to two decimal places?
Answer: -1.99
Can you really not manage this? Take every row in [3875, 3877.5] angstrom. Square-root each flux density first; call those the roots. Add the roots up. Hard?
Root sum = 29.6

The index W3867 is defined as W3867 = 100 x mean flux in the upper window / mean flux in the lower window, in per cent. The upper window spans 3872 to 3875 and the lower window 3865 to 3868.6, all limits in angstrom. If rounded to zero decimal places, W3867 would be 95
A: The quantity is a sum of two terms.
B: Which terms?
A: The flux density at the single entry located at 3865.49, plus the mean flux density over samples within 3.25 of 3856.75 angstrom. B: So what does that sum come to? 184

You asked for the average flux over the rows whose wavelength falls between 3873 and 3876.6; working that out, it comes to 97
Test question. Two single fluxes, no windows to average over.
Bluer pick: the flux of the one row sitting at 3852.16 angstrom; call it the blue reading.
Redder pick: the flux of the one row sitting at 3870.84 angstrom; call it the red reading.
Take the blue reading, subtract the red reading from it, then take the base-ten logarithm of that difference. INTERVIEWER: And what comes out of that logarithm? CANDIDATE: 0.74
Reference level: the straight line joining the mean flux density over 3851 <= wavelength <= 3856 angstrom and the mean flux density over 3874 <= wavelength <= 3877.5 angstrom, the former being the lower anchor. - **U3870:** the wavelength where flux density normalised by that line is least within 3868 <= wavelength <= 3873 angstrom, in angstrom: 3872.62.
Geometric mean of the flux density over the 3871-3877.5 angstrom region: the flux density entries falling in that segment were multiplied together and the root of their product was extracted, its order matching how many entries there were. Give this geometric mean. 93.9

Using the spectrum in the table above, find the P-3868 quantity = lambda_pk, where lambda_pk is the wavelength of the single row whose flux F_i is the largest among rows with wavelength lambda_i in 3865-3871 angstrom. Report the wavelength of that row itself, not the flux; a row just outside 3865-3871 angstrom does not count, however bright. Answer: 3867.27 angstrom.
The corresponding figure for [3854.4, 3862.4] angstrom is 3854.83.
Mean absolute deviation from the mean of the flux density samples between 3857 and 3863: 3.8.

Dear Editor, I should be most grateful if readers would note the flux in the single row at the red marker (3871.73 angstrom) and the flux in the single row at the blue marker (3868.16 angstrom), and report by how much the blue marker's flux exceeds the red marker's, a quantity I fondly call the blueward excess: 7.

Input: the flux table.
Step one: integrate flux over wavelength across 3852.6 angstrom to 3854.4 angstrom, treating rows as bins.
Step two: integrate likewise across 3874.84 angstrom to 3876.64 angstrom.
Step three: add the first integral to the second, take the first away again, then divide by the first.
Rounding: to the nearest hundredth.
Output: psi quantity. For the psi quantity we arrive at 1.00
